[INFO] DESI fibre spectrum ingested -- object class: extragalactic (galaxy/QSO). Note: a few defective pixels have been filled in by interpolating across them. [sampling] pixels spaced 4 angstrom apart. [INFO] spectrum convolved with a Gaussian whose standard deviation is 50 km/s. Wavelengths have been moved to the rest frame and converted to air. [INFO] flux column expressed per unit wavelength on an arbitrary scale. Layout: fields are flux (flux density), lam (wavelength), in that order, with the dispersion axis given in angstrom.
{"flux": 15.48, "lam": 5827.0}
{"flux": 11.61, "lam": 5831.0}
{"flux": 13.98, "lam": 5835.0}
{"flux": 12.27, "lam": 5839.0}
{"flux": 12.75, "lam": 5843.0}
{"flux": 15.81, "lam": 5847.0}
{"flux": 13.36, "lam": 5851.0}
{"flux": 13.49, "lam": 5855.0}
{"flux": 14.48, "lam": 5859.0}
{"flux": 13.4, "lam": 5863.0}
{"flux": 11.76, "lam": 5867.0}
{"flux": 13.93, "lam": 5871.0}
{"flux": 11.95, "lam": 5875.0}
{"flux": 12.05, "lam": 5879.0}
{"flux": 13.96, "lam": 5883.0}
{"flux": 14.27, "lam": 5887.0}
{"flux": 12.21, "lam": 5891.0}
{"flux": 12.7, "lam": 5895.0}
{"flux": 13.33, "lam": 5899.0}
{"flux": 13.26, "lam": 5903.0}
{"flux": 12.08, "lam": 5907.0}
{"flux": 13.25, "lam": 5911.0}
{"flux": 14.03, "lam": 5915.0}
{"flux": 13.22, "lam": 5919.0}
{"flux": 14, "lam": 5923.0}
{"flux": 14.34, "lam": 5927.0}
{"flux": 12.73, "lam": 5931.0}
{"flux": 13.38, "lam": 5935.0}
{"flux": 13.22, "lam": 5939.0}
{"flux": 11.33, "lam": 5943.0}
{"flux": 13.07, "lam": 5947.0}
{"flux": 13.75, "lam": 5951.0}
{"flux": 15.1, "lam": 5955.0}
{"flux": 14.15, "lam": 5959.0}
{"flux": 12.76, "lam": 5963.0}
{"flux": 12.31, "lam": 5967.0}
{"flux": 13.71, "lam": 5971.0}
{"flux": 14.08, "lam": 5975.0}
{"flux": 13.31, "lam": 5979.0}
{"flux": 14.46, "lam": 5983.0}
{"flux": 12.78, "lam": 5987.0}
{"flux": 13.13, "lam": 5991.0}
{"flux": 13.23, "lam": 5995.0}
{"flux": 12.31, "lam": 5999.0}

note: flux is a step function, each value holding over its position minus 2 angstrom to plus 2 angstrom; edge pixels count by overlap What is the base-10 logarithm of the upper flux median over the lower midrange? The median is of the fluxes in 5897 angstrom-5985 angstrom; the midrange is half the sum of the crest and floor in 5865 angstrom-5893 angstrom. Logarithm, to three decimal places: 0.010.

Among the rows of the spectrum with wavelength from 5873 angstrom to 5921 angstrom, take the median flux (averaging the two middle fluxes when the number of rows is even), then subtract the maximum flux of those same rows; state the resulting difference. -1.0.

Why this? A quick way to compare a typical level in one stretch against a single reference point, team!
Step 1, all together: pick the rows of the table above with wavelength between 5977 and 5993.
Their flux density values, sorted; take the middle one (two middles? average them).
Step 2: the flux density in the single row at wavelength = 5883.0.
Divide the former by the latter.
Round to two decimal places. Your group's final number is 0.95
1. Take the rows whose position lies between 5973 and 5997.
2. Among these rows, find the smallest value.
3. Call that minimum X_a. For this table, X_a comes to 12.78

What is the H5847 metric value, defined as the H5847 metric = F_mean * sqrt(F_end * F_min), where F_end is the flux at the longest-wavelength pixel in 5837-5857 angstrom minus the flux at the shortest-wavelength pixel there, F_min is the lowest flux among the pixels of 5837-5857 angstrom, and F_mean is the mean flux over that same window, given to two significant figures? 52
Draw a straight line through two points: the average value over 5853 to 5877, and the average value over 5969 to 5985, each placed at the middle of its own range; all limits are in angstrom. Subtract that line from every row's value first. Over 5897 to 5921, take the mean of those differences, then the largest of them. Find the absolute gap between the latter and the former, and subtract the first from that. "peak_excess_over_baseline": 1.05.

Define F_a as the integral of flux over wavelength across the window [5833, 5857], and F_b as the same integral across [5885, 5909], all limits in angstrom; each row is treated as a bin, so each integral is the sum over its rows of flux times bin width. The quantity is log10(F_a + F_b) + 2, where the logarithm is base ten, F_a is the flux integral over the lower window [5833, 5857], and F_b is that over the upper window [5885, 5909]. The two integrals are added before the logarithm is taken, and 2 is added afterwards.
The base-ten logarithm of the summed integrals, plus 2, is 4.80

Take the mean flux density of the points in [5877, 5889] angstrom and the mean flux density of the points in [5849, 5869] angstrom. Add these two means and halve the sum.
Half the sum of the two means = 13.4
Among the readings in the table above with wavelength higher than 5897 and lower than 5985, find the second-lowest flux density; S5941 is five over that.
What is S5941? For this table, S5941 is 0.414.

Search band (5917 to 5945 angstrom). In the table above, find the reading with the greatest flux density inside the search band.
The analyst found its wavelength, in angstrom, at 5927.0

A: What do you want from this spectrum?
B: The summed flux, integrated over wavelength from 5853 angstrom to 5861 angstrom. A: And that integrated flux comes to 112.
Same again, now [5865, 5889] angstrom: 312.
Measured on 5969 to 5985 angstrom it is 222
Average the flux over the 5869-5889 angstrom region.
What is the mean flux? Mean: 13.2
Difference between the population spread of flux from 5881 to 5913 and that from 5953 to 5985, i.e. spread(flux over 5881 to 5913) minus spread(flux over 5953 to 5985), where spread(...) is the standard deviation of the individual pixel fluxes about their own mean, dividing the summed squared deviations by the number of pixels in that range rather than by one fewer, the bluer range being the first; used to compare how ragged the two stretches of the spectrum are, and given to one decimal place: -0.1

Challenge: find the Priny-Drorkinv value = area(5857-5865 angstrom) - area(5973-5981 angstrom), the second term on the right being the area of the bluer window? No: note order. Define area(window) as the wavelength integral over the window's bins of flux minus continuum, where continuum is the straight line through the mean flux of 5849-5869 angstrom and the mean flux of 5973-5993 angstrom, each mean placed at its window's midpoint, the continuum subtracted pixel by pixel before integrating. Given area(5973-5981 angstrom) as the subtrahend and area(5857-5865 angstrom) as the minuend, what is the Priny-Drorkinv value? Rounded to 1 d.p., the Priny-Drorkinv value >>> 3.9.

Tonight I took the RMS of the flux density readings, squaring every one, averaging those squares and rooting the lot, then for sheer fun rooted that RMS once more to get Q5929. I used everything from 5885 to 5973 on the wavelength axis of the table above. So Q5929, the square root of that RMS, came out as 3.65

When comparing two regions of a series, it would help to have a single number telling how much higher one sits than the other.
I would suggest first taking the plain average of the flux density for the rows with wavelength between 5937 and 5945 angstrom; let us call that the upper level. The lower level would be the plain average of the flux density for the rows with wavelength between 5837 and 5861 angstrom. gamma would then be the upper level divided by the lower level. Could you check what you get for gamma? 0.90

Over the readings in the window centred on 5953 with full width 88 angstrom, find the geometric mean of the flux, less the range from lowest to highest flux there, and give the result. 9.6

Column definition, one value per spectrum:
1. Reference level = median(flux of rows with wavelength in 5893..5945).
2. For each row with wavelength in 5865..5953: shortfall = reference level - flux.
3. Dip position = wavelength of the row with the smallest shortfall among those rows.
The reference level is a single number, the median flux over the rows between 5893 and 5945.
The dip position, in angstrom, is 5927.0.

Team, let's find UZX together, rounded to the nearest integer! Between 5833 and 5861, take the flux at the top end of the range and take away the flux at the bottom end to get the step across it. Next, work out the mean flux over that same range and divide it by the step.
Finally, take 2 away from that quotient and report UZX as 25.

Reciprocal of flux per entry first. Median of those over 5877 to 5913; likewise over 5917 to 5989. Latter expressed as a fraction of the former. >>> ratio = 0.993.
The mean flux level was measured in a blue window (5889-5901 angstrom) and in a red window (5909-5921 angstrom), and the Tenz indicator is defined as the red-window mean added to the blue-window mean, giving 26.2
